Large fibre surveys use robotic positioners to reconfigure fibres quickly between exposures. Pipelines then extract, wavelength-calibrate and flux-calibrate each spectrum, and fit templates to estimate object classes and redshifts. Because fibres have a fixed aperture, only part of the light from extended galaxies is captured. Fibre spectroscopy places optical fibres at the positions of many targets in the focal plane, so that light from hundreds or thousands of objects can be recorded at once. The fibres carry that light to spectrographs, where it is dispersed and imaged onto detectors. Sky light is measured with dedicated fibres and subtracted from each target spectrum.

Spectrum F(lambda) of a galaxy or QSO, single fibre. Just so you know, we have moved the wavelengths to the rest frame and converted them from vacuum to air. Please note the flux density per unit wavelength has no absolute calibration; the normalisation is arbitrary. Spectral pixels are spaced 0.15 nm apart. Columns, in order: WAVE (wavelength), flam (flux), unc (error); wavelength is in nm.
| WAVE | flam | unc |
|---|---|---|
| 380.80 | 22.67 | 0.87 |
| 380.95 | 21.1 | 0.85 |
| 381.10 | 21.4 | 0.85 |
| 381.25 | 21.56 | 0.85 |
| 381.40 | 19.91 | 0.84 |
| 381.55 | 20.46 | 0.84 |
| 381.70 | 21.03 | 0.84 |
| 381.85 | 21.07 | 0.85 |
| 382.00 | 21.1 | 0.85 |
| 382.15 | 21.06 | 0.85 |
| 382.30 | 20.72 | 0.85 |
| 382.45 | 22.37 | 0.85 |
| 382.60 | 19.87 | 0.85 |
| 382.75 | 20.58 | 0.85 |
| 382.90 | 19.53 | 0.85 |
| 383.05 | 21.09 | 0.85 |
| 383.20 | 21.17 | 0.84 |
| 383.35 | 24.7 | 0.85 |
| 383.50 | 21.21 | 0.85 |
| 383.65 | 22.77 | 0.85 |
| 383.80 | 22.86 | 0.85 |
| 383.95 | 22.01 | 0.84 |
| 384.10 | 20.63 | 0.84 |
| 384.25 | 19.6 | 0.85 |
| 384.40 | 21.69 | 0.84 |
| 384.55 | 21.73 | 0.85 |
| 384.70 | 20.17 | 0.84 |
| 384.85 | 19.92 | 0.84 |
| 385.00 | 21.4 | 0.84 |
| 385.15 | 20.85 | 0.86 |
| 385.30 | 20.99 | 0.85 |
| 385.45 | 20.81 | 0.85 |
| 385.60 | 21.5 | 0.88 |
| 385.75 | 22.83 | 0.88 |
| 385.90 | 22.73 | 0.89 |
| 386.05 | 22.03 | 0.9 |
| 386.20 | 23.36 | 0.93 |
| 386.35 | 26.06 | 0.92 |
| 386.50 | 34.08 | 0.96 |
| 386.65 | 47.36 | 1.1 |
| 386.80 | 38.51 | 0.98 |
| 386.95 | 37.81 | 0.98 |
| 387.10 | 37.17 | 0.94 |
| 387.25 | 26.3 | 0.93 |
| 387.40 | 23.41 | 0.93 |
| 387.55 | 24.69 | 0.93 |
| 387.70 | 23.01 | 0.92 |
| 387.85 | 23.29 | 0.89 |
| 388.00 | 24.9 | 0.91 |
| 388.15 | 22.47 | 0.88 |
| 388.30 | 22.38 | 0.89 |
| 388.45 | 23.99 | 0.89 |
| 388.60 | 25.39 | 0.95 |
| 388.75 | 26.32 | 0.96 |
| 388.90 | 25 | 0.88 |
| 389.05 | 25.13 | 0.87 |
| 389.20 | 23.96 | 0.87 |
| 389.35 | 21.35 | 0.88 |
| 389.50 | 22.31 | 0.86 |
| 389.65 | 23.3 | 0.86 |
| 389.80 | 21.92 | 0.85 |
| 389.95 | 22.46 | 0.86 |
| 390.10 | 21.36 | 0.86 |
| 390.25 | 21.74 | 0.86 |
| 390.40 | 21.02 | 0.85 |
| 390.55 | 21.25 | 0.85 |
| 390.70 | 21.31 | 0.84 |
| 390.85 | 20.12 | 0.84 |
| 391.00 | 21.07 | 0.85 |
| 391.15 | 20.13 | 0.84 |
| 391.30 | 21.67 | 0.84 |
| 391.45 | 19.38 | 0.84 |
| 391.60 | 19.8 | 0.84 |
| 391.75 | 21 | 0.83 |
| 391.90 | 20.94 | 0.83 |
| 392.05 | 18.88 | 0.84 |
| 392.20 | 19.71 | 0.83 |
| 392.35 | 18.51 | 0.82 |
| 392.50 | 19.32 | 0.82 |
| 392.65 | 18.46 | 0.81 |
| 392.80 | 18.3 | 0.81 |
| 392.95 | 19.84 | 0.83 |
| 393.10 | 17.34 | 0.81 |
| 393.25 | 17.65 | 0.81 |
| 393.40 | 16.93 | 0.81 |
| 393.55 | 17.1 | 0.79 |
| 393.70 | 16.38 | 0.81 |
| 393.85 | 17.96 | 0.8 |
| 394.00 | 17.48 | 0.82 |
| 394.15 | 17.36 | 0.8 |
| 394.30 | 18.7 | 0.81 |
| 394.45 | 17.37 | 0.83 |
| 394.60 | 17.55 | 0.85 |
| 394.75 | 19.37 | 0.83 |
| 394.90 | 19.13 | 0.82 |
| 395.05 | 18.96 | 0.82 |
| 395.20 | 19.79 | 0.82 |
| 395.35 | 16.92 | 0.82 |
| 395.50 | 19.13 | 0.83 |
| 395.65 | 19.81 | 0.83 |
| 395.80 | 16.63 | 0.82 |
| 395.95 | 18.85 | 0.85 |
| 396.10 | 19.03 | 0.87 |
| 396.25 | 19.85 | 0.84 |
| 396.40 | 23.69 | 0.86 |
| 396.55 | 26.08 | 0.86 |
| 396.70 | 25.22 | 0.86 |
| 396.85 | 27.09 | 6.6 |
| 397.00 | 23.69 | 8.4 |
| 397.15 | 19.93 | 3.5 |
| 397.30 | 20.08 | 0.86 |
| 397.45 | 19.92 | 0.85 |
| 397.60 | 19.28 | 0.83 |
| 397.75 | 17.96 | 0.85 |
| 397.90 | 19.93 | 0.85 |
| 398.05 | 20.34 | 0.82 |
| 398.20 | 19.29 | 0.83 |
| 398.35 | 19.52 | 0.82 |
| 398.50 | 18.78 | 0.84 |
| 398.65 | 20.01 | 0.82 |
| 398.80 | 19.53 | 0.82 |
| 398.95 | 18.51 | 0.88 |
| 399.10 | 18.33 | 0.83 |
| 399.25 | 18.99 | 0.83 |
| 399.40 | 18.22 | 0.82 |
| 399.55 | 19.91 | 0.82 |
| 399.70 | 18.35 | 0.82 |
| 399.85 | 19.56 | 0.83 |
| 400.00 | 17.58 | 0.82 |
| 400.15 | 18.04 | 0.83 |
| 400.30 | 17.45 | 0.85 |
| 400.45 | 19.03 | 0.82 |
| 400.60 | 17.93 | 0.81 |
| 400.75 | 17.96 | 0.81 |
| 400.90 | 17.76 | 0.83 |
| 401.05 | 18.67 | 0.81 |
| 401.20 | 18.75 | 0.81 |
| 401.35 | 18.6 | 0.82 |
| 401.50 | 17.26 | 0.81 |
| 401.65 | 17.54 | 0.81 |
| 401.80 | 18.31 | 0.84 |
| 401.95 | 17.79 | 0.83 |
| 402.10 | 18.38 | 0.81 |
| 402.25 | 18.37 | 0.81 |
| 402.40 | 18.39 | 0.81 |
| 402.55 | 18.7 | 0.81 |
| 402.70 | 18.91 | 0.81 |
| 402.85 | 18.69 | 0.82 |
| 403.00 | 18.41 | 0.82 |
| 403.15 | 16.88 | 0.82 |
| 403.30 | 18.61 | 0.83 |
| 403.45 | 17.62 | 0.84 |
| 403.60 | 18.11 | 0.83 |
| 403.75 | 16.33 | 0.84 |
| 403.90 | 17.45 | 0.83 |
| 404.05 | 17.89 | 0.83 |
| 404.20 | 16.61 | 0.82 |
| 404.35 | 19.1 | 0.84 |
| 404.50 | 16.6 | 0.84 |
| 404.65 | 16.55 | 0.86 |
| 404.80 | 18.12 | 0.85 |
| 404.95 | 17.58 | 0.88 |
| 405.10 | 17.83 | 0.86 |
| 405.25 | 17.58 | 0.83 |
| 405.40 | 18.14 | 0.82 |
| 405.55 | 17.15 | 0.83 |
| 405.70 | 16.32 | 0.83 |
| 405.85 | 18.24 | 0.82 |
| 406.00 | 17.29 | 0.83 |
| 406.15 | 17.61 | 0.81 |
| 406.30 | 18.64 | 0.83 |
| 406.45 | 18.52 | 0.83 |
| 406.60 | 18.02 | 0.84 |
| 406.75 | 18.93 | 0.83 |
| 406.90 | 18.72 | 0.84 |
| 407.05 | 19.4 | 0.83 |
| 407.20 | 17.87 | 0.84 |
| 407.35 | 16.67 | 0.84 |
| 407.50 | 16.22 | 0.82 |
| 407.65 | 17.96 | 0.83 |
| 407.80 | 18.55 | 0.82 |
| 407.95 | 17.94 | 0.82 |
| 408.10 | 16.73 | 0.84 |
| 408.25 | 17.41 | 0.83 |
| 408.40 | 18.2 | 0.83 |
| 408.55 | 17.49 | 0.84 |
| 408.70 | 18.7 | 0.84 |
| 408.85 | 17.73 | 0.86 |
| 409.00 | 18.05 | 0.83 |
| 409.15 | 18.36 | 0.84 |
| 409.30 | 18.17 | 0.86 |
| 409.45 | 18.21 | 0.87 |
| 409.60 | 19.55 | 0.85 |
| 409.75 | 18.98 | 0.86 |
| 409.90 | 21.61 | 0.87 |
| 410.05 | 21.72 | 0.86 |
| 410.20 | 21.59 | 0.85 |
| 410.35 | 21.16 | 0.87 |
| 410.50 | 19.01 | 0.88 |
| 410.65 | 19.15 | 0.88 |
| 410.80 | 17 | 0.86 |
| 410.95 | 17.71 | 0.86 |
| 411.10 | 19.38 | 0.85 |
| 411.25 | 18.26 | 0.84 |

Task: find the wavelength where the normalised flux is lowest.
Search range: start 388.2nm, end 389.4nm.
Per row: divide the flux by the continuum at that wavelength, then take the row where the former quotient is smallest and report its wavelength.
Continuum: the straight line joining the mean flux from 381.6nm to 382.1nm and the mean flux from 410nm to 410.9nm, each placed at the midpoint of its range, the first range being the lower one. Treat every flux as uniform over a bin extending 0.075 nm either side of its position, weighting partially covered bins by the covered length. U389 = 389.35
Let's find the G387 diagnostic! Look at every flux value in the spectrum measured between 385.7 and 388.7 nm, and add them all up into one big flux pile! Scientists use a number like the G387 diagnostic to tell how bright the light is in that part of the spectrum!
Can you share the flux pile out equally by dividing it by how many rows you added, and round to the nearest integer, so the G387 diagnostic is 28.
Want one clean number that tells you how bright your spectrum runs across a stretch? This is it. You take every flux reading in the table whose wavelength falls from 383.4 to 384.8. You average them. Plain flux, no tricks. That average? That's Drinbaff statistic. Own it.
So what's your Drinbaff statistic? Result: 21.4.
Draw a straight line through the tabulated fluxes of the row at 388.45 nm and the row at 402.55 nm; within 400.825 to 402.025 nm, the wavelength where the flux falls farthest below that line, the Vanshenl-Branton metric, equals 401.50 nm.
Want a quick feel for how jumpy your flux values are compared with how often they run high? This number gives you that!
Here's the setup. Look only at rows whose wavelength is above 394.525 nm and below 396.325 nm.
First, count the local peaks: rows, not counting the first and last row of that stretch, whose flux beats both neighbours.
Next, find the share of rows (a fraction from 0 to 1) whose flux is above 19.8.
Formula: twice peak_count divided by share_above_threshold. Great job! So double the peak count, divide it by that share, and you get 36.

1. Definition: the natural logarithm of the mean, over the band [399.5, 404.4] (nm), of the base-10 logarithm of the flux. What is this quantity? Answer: 0.230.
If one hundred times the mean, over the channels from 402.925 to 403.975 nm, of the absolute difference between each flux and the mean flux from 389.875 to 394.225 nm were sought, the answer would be 183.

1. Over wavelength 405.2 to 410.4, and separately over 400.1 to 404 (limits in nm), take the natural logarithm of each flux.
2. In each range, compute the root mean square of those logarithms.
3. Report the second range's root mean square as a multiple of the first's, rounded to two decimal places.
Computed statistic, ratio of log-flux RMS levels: 0.99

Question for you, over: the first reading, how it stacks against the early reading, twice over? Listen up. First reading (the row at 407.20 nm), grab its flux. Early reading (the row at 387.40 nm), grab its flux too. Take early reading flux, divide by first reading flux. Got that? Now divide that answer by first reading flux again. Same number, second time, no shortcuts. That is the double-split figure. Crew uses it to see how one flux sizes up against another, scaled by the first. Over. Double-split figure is 0.073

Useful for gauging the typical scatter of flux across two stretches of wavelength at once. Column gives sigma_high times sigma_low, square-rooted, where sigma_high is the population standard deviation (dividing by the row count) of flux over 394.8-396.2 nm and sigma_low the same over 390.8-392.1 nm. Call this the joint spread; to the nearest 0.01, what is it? 0.96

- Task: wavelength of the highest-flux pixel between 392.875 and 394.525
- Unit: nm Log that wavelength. 392.95 nm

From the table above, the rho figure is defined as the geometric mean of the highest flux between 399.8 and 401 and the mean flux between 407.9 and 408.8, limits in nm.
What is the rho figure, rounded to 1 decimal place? 18.6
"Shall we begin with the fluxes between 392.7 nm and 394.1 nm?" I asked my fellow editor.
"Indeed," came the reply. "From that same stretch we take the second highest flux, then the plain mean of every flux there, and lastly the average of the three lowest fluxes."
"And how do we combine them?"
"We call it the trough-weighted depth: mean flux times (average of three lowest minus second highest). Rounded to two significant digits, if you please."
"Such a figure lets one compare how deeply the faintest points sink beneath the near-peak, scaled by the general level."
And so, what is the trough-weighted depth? -26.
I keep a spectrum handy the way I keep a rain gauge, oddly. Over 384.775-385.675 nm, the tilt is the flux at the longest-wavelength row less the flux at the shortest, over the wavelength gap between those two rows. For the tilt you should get 2.1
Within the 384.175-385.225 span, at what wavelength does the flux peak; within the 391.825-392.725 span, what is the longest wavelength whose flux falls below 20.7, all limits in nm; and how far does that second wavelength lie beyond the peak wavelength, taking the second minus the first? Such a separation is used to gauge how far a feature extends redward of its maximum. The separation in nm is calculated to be 8.10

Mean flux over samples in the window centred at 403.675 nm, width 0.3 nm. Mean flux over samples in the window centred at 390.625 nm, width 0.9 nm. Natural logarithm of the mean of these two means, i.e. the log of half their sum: 2.95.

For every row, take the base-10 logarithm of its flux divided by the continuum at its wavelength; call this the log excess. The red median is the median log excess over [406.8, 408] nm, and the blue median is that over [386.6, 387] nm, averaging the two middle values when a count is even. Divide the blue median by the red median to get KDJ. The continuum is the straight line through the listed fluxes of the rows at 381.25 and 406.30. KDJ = -22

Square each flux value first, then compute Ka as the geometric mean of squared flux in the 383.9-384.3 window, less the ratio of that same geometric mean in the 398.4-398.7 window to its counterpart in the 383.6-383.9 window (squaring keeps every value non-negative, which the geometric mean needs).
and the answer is 429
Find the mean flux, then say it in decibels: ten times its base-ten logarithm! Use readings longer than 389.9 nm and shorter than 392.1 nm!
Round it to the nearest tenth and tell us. 13.2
